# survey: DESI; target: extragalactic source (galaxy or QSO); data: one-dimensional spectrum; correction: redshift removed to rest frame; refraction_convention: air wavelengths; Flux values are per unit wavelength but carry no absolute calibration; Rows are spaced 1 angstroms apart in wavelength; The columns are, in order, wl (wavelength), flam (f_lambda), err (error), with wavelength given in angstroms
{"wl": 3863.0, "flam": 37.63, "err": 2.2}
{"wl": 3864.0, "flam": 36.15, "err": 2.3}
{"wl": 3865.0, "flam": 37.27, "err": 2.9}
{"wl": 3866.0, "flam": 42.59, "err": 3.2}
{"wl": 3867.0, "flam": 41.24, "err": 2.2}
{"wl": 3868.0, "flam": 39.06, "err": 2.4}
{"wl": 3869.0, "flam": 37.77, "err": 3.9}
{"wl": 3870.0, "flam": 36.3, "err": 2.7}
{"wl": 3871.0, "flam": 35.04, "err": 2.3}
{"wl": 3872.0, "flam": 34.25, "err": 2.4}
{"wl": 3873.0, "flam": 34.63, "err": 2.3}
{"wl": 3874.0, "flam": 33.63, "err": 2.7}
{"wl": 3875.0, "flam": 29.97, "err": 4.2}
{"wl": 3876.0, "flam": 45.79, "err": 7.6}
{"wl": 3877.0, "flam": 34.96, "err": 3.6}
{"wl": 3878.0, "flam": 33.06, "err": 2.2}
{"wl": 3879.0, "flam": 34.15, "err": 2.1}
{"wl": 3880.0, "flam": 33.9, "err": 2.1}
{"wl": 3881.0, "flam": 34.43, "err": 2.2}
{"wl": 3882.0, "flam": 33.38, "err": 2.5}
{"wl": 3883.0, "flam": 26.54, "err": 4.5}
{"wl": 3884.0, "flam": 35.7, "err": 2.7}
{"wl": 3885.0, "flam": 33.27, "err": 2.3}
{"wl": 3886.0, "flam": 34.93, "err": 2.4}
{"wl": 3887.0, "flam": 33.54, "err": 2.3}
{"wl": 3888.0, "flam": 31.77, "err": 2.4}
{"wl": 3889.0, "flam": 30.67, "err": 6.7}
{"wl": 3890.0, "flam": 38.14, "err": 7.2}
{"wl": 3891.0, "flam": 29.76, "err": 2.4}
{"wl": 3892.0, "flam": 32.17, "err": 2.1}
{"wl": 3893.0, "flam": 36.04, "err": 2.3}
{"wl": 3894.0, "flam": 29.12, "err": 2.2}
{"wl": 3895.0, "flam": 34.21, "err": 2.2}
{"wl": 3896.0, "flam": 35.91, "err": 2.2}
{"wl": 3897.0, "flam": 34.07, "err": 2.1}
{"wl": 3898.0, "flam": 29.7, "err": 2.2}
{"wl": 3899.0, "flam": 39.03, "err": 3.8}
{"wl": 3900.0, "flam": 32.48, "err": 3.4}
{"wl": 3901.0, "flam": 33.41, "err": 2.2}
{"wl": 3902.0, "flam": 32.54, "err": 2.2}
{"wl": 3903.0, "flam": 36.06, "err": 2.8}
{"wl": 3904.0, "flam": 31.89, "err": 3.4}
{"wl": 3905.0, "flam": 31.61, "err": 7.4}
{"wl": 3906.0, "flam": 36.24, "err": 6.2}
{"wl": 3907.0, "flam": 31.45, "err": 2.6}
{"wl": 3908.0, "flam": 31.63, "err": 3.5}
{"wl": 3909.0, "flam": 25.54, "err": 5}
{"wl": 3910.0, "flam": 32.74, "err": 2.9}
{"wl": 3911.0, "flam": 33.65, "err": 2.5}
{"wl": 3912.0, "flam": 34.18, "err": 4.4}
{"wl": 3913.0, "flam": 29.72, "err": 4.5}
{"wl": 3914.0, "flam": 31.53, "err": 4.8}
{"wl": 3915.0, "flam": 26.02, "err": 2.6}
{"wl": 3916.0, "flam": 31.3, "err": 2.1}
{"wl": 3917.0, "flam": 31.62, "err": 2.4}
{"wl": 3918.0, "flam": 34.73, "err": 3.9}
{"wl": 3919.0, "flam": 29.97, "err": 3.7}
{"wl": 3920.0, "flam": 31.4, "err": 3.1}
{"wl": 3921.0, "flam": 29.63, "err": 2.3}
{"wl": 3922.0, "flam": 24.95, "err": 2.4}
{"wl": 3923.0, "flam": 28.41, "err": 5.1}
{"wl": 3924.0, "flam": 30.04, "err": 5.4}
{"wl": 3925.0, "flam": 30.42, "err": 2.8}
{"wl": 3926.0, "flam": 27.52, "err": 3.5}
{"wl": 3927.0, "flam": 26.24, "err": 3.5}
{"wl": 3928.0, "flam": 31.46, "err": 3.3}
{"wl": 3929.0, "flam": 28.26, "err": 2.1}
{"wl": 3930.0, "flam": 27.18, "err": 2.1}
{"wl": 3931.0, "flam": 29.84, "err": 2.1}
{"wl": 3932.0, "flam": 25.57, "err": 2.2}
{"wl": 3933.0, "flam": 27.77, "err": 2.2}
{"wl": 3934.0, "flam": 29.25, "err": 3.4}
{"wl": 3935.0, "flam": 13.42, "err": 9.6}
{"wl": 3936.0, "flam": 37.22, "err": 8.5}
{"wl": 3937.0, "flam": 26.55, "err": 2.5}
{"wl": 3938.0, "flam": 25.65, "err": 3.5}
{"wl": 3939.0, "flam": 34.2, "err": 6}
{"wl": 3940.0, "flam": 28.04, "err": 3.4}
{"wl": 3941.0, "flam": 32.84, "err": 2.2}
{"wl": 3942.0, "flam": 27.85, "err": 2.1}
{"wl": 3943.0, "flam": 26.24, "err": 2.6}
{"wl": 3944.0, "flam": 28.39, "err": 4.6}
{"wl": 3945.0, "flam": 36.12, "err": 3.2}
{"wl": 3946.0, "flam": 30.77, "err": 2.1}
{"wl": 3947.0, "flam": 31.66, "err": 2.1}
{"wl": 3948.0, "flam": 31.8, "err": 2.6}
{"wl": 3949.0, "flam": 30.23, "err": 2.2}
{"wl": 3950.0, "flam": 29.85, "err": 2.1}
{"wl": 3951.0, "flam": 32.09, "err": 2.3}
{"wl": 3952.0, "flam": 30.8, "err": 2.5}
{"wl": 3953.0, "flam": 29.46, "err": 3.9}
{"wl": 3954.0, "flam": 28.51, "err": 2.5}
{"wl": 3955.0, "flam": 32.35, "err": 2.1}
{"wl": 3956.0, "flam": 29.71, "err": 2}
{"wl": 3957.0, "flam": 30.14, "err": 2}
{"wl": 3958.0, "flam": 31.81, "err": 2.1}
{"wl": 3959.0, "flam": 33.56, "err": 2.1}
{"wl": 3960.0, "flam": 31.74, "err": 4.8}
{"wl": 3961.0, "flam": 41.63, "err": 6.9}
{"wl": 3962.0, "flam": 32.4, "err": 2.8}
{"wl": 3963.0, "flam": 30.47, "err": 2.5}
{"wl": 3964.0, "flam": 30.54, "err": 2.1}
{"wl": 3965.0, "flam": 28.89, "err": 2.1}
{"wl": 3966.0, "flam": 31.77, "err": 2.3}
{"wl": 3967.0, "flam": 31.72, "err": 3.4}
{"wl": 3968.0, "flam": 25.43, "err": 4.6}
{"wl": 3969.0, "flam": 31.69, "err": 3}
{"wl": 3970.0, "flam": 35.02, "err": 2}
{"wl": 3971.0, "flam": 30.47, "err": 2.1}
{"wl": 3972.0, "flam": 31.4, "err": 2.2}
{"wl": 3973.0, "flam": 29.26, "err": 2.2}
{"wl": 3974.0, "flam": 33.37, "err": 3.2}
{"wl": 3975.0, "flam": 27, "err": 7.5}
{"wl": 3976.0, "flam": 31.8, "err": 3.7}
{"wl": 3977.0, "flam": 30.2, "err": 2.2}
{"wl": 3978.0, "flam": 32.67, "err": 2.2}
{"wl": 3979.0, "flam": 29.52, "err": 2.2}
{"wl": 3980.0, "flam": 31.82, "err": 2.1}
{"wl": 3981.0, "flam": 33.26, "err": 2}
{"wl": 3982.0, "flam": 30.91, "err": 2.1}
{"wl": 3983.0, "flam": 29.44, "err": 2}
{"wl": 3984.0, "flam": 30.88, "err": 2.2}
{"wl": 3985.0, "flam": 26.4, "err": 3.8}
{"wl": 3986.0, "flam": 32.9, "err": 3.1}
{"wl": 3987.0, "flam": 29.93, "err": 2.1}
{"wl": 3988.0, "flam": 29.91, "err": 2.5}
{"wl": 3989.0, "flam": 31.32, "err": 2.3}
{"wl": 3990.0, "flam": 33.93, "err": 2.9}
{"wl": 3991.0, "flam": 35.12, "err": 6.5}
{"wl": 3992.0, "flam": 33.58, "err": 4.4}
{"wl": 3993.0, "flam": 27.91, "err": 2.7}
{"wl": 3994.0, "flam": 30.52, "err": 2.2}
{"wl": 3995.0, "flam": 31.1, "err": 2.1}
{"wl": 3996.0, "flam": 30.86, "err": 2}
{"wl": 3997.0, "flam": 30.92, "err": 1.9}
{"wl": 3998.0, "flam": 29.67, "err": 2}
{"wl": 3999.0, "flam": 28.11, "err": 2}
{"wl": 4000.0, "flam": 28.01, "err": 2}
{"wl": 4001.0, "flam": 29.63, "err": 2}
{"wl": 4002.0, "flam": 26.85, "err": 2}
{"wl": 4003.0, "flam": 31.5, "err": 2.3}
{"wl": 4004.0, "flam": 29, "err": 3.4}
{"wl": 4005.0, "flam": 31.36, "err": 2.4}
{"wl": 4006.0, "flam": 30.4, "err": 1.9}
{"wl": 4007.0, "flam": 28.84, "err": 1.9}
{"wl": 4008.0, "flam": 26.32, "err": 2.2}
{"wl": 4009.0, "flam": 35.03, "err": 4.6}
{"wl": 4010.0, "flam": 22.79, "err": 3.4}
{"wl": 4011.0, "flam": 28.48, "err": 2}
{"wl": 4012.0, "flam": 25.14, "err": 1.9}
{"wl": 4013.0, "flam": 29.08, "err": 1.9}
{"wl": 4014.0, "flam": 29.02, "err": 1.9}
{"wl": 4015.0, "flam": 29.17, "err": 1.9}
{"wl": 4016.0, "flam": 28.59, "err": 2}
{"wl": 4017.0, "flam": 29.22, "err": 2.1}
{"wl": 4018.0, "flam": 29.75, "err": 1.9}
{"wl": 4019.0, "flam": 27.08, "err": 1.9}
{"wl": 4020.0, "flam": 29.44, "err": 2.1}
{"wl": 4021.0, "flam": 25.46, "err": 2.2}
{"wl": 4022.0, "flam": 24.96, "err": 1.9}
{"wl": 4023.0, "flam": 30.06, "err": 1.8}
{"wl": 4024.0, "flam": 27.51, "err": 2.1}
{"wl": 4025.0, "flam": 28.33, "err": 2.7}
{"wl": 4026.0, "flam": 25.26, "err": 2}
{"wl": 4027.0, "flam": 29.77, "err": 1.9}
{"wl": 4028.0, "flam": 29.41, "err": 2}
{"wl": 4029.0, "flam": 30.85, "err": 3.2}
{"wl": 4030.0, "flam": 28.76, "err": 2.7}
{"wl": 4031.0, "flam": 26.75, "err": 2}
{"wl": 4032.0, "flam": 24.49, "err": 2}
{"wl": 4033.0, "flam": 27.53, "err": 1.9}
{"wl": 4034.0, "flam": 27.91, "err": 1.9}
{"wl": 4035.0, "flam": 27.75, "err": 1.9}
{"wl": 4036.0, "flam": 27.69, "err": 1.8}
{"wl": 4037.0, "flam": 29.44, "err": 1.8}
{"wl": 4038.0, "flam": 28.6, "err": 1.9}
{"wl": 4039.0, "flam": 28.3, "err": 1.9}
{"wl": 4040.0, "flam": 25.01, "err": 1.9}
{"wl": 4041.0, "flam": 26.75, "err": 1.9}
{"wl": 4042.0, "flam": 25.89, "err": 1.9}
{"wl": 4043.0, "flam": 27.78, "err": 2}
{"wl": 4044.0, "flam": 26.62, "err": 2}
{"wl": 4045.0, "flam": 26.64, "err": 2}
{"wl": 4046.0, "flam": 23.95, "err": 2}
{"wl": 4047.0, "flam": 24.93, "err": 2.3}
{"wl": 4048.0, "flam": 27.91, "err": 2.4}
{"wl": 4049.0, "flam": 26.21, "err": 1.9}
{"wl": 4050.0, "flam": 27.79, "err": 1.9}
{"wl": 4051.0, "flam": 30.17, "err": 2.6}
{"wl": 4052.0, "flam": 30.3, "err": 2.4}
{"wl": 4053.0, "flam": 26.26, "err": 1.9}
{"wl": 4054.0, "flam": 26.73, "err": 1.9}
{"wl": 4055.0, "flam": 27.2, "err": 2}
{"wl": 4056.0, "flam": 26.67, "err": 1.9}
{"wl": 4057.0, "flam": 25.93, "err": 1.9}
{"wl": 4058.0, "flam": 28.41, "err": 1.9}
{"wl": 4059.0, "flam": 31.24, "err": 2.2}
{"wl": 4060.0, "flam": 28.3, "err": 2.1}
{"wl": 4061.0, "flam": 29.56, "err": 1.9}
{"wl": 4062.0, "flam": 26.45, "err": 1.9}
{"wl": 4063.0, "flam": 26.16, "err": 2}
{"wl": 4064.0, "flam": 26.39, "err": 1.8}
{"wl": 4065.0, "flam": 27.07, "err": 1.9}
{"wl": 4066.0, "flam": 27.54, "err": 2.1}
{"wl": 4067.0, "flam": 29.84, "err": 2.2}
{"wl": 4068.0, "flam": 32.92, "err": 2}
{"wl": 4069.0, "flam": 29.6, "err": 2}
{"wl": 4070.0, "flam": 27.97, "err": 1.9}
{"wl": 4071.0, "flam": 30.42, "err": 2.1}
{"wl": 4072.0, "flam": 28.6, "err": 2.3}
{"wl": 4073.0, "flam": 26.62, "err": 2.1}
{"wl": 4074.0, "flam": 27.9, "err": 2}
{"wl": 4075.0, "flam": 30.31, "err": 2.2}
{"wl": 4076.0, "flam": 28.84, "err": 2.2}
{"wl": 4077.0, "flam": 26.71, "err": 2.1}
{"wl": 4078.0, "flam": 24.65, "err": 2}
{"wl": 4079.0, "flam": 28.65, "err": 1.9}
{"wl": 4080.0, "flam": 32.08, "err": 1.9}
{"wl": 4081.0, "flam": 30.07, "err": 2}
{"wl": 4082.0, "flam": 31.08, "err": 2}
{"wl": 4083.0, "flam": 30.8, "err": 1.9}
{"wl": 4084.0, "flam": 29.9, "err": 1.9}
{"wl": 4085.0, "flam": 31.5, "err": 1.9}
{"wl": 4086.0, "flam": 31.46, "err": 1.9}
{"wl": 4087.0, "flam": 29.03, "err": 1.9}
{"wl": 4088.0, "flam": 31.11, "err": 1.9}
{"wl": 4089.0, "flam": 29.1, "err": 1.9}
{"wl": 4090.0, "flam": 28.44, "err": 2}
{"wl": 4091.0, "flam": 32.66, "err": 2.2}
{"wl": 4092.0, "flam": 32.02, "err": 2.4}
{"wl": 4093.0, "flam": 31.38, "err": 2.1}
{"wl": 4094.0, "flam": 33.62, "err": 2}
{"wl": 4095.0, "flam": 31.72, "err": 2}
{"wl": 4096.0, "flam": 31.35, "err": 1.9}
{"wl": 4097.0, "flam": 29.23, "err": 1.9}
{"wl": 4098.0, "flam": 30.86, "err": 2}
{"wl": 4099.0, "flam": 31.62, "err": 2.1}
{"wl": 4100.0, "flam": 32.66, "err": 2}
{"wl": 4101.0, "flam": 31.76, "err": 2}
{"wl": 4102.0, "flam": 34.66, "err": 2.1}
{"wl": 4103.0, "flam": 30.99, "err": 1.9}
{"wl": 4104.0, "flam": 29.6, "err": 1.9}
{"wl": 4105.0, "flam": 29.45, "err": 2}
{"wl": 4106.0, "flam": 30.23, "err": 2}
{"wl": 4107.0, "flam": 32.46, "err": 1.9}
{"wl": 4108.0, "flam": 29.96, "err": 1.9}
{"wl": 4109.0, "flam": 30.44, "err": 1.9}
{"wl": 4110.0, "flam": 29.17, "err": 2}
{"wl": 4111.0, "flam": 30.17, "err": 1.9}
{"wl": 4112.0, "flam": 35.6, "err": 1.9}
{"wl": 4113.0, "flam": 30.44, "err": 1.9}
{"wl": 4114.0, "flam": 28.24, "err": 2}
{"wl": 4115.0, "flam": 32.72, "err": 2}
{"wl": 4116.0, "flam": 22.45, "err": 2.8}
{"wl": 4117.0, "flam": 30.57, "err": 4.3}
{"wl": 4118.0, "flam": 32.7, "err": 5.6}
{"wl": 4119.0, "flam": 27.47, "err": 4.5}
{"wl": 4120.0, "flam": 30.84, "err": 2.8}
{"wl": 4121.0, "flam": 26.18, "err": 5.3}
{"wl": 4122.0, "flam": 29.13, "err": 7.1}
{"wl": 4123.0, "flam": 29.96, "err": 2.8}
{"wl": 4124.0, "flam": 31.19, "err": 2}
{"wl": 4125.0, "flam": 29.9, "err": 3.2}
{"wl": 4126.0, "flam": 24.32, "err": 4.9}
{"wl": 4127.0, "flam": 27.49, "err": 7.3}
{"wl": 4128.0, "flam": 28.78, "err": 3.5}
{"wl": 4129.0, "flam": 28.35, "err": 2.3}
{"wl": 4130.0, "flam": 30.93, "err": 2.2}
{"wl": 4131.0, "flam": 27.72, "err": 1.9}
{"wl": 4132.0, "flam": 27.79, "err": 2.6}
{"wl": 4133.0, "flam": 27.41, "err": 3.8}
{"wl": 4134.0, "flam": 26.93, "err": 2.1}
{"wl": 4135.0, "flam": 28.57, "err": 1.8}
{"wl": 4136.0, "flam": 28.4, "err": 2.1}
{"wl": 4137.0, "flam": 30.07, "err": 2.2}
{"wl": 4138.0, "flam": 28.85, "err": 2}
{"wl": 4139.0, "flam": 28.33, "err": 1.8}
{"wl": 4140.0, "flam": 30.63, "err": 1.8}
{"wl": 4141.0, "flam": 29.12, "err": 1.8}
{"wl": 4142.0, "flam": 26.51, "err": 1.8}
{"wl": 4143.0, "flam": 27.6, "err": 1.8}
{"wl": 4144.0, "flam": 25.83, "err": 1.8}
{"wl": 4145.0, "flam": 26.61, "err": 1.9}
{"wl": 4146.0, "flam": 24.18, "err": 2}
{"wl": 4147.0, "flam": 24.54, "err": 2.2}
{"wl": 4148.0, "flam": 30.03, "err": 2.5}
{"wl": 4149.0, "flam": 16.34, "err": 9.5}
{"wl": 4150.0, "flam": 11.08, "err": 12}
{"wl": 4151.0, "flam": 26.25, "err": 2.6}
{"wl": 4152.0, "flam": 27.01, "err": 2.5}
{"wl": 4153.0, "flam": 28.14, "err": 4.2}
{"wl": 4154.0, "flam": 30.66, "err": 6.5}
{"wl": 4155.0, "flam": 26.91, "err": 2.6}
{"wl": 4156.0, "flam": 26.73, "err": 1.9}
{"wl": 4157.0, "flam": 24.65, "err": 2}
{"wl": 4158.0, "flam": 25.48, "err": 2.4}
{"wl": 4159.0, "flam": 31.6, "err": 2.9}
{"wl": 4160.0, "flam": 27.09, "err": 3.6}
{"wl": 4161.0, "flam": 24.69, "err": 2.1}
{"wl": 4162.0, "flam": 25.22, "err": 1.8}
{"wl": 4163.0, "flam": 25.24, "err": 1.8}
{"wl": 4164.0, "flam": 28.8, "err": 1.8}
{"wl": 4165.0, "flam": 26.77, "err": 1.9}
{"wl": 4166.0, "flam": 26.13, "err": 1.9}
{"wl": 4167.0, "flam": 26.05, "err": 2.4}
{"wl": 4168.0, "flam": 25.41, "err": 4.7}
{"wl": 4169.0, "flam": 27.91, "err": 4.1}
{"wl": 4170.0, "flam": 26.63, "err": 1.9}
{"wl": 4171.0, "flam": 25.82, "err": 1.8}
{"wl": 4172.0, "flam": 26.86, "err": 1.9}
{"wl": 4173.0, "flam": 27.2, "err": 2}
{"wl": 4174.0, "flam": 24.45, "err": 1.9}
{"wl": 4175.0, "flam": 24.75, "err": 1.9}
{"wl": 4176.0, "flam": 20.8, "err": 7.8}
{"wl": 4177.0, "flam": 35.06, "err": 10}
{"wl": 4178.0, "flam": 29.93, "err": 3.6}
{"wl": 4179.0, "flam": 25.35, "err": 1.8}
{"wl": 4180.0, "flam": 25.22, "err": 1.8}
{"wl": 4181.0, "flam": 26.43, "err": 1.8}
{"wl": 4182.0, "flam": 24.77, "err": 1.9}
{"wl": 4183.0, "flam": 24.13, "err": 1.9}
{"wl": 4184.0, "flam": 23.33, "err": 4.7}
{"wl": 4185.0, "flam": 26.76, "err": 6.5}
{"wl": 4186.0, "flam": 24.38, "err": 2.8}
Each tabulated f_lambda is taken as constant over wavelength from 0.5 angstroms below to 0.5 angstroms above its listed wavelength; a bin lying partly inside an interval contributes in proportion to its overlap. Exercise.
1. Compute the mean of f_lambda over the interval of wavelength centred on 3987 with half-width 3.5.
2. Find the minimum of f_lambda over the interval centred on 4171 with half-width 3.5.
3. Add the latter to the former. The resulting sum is 55.2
